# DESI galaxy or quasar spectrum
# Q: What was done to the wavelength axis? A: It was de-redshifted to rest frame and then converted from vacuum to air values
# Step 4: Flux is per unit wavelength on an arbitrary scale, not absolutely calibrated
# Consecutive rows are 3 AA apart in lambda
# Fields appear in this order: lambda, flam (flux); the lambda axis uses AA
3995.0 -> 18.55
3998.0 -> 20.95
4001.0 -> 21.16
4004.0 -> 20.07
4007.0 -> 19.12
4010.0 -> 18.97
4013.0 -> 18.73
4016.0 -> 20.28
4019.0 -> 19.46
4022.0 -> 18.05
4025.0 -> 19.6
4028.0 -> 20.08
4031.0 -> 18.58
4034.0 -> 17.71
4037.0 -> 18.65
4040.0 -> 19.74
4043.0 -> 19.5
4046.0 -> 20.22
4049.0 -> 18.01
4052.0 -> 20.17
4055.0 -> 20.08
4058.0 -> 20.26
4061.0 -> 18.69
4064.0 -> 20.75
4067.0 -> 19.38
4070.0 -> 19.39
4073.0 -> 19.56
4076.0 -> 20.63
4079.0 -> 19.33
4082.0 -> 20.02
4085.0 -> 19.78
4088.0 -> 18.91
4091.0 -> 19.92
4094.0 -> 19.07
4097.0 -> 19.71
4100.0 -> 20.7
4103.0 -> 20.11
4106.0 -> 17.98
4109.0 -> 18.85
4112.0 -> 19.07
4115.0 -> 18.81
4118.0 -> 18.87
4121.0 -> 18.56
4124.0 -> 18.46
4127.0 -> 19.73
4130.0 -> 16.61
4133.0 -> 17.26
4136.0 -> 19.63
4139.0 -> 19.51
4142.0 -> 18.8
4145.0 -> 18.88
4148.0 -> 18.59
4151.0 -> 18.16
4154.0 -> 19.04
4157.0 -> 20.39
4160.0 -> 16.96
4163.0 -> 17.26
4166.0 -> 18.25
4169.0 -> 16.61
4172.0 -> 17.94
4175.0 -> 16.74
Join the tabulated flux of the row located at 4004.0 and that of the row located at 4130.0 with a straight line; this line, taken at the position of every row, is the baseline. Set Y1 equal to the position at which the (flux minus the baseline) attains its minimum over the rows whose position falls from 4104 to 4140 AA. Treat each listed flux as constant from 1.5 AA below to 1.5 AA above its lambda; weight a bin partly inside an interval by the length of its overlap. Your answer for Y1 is 4130.0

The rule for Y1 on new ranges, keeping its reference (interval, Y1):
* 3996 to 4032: 4022.0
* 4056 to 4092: 4061.0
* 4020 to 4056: 4034.0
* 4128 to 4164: 4130.0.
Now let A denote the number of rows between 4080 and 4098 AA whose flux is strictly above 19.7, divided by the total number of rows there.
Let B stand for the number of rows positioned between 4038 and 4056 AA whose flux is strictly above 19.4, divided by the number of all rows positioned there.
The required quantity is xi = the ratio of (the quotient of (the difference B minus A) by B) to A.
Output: 0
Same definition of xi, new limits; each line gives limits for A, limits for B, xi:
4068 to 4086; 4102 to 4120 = -4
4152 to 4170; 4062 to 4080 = 4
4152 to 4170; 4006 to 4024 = 3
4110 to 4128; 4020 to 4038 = 3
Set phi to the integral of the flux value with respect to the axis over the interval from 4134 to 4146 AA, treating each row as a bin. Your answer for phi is 230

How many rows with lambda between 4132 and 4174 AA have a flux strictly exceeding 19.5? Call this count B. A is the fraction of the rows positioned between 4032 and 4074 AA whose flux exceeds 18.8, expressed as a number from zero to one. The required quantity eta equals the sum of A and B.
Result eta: 3.71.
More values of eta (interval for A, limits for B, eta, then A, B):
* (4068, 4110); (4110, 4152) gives 3.93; 0.93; 3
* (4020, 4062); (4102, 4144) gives 4.57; 0.57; 4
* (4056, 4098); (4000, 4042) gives 6.93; 0.93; 6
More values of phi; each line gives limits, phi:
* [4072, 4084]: 239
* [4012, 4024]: 230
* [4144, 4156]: 225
